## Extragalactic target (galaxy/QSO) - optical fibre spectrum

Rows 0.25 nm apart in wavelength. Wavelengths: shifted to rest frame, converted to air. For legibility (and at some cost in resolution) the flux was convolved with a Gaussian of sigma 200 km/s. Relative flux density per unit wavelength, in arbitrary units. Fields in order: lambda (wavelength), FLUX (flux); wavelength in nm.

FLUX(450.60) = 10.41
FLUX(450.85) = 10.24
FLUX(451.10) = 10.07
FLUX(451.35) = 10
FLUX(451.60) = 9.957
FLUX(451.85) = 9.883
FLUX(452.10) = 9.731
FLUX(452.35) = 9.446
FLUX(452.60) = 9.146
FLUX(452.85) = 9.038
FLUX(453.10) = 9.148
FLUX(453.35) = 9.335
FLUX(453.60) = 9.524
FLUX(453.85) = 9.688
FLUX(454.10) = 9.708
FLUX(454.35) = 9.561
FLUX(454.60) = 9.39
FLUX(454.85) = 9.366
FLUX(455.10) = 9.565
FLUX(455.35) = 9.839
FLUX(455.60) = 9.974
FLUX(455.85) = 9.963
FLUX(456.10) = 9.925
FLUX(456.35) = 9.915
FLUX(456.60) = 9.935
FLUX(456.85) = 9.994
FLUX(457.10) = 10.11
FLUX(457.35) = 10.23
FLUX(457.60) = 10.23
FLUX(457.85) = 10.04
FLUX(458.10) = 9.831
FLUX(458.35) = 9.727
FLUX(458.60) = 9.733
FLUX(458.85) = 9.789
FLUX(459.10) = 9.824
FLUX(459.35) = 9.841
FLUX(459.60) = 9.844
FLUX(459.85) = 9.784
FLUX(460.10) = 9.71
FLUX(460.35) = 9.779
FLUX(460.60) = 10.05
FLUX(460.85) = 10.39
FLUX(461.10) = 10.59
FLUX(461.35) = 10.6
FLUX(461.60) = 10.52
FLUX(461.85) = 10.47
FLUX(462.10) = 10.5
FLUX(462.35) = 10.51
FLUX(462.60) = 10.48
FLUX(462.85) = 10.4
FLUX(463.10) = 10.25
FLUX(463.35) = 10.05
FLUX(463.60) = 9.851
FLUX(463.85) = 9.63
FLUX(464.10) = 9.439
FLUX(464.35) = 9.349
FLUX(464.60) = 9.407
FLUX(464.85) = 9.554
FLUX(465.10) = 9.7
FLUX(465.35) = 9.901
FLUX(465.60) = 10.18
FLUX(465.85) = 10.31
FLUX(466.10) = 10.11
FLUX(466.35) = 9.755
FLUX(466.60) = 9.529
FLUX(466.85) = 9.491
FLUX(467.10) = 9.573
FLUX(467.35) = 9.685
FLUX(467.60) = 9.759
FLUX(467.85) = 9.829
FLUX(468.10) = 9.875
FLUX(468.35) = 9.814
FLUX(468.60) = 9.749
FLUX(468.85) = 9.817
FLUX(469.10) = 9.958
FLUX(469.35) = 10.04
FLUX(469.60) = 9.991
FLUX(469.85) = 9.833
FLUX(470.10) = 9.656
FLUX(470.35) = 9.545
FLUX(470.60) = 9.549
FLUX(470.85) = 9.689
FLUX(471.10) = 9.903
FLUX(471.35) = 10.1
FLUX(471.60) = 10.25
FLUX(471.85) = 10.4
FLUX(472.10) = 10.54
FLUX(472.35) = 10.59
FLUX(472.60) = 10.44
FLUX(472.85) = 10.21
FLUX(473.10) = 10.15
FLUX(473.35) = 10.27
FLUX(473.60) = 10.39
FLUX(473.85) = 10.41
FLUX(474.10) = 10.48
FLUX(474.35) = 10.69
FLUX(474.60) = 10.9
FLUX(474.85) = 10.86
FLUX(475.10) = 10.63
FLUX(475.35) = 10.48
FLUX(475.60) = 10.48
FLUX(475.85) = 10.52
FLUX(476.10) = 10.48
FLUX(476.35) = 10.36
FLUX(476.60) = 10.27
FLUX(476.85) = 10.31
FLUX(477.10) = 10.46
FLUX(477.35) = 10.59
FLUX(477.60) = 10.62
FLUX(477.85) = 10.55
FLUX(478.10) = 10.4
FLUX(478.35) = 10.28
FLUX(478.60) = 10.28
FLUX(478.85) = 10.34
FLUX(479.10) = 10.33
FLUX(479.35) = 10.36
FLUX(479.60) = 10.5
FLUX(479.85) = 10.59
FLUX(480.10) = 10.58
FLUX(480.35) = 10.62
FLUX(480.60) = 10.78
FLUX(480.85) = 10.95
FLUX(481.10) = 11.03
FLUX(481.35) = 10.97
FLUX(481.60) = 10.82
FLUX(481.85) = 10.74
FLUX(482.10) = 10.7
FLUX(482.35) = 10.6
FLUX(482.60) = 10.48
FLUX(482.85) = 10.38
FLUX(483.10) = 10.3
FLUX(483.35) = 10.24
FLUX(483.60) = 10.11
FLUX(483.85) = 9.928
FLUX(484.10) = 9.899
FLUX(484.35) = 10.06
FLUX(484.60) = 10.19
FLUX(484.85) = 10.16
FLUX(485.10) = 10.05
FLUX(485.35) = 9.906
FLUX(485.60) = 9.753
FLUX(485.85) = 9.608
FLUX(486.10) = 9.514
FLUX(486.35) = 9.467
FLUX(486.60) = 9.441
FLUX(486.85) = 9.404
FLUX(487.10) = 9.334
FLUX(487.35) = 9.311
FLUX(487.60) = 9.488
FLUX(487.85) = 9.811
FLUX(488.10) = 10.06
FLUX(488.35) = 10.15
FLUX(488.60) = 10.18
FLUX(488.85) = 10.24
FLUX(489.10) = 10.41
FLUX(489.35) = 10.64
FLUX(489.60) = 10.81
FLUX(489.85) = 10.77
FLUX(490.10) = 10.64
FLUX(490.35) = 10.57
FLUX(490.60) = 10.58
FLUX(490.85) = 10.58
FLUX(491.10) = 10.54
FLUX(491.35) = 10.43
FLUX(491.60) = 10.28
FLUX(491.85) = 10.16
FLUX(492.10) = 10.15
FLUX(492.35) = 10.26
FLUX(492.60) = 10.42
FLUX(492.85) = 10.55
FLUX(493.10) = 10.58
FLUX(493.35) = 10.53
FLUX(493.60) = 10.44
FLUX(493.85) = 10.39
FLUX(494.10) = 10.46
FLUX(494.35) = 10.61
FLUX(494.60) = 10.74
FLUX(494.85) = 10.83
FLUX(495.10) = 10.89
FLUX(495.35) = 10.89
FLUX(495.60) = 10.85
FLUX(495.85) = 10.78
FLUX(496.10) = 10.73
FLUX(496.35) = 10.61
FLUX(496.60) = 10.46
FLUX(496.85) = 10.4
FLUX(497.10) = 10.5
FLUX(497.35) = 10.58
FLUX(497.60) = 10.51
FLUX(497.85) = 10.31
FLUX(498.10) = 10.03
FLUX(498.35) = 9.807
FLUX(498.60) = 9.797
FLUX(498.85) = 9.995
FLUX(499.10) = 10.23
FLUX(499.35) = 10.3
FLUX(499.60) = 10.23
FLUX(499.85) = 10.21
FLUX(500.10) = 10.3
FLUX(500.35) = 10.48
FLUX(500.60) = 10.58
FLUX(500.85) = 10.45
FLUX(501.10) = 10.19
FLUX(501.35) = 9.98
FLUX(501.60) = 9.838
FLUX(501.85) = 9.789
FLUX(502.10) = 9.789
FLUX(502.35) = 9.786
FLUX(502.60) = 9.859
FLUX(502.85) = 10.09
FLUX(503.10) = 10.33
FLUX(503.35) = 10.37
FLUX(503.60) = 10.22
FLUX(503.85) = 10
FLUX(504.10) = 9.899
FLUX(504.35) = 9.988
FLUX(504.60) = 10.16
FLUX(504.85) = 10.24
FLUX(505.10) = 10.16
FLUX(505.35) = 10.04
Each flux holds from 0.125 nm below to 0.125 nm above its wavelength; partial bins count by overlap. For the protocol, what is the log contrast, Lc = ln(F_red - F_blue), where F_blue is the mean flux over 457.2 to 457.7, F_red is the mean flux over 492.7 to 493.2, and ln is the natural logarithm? -1.1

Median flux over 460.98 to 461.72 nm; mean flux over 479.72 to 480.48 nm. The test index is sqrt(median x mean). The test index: 10.6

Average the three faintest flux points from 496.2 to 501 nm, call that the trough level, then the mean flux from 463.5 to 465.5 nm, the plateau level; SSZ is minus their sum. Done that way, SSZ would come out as -19.5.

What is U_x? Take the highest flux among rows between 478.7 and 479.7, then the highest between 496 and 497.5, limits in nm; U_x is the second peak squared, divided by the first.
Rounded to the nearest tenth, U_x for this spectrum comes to 11.0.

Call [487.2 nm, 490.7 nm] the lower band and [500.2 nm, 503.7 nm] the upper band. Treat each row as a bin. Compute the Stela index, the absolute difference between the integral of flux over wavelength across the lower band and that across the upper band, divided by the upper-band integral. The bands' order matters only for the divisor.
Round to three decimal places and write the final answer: 0.013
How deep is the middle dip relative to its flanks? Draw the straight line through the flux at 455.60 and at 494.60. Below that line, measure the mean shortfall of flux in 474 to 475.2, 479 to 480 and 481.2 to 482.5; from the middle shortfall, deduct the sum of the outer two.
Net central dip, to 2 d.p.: 0.64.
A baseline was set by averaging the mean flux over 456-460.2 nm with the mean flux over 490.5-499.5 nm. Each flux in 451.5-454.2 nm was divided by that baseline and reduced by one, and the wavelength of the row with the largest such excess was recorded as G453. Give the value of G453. 451.60 nm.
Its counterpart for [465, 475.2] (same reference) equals 474.60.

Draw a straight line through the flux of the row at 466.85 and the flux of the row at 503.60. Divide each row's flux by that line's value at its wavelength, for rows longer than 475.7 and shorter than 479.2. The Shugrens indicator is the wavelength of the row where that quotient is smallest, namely 478.60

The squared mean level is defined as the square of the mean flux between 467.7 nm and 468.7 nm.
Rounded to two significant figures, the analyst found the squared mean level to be 96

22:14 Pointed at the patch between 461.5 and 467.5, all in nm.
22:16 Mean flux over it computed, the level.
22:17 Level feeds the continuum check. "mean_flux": 9.9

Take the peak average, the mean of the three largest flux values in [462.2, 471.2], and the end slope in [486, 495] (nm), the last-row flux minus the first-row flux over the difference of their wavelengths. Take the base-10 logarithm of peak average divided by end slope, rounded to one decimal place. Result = 1.8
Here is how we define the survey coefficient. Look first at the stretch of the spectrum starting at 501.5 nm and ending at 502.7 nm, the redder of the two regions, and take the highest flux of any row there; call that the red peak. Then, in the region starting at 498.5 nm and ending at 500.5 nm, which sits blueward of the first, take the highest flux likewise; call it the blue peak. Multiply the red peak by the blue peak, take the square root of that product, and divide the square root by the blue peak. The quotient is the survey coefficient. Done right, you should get 0.970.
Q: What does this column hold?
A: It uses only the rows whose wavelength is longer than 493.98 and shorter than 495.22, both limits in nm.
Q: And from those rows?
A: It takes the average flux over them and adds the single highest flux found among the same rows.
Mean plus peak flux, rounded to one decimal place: 21.6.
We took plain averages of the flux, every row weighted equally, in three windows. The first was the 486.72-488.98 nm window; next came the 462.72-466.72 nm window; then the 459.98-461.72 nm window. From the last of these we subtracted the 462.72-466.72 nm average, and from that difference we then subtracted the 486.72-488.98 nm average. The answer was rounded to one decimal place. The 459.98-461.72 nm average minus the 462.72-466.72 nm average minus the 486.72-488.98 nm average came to -9.4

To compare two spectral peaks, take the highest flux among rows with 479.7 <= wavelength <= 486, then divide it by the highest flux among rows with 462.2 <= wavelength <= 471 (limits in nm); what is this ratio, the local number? 1.05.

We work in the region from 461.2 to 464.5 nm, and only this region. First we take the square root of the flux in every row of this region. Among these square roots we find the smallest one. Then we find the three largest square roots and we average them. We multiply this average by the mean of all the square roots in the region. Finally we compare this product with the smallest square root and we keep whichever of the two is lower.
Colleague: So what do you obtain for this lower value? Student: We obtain 3.06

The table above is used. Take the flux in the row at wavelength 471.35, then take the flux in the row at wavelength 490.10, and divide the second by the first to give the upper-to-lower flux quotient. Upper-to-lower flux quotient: 1.05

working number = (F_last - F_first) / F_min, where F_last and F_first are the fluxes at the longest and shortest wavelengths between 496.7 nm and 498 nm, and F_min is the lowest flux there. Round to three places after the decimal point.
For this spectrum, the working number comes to -0.009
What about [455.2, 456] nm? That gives 0.013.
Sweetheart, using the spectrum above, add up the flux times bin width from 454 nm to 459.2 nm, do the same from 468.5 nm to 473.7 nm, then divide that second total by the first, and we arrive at 1.0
